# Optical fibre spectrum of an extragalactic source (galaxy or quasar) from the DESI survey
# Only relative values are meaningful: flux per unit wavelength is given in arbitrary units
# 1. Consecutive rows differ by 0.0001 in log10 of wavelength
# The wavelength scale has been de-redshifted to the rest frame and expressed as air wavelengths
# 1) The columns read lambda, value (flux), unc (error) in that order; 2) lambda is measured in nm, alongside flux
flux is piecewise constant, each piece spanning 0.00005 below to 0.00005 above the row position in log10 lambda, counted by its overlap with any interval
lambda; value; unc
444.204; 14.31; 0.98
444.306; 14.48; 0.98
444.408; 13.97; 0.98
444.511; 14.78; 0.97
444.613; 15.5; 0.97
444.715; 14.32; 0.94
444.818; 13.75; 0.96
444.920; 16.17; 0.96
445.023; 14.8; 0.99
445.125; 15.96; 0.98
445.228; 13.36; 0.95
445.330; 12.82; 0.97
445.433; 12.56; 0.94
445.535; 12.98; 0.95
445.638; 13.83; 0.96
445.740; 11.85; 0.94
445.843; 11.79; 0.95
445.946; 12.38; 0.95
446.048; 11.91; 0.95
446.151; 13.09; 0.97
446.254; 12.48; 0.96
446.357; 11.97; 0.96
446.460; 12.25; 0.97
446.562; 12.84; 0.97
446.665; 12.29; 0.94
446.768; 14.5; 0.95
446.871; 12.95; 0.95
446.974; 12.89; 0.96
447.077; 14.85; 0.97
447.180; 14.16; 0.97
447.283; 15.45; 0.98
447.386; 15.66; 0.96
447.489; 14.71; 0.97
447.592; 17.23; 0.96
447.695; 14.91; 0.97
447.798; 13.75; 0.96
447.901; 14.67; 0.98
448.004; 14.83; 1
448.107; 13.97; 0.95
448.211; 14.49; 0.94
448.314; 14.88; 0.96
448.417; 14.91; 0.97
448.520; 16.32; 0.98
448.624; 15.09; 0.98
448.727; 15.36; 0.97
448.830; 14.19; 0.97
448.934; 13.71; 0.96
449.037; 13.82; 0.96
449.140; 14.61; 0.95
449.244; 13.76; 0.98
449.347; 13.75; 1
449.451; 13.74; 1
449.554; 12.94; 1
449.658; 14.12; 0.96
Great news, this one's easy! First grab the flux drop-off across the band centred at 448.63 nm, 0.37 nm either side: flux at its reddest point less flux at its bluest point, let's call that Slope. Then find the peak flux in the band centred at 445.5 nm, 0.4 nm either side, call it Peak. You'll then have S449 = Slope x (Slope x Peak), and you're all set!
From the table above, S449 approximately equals 22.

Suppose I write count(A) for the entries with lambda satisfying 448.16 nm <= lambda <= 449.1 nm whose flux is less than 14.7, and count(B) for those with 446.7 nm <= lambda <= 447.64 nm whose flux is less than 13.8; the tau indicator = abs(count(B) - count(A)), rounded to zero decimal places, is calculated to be 2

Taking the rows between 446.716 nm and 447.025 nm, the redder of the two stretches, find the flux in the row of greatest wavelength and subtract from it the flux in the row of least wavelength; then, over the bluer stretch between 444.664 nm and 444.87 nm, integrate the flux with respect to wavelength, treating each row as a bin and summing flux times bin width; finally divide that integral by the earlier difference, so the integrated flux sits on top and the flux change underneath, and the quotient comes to -1.8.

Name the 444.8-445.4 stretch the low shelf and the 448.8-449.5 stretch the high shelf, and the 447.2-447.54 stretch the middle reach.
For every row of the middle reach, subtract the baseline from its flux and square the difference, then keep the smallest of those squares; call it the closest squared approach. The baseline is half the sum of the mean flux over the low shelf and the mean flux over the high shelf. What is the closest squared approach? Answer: 0.3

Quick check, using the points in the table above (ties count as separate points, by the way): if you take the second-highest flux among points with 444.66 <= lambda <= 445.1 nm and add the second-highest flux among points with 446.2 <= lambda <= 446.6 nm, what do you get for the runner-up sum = 27.3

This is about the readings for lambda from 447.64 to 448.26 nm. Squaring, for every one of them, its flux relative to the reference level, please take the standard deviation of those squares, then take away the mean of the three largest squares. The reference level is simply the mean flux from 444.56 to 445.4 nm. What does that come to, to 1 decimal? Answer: -0.1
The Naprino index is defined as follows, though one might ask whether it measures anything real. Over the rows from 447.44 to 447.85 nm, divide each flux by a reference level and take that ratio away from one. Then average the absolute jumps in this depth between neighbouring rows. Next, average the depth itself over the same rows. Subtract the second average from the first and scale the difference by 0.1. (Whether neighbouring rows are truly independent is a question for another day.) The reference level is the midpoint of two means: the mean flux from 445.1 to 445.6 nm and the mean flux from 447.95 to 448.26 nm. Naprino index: 0.023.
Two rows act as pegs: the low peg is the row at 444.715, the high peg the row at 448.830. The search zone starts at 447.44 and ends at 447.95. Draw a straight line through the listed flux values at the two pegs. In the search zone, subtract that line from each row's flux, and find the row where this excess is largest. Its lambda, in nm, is 447.592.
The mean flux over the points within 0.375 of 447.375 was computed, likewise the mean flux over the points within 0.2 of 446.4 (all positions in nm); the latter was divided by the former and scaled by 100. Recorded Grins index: 81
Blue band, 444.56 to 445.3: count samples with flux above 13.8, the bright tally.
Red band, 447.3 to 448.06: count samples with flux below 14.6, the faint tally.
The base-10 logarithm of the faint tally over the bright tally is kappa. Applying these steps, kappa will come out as -0.7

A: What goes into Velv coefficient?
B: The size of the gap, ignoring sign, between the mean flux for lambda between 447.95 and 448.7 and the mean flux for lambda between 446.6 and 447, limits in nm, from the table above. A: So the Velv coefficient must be 1.8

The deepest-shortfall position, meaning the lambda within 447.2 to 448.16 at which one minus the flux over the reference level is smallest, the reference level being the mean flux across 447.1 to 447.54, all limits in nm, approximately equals 447.592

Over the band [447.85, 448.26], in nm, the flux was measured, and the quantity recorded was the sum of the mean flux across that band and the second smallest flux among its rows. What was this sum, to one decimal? 29.0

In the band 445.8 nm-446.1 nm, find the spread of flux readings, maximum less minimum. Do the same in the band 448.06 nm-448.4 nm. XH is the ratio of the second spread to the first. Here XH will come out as 1.5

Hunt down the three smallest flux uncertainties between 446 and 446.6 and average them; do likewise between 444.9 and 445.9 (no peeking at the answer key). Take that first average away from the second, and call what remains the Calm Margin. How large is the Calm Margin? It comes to -0.013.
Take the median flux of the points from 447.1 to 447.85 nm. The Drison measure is 14.9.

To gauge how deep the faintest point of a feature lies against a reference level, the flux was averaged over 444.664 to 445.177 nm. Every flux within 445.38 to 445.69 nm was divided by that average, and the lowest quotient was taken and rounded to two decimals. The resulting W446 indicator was 0.84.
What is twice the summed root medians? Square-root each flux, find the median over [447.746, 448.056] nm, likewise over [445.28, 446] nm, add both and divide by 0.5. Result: 14.7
